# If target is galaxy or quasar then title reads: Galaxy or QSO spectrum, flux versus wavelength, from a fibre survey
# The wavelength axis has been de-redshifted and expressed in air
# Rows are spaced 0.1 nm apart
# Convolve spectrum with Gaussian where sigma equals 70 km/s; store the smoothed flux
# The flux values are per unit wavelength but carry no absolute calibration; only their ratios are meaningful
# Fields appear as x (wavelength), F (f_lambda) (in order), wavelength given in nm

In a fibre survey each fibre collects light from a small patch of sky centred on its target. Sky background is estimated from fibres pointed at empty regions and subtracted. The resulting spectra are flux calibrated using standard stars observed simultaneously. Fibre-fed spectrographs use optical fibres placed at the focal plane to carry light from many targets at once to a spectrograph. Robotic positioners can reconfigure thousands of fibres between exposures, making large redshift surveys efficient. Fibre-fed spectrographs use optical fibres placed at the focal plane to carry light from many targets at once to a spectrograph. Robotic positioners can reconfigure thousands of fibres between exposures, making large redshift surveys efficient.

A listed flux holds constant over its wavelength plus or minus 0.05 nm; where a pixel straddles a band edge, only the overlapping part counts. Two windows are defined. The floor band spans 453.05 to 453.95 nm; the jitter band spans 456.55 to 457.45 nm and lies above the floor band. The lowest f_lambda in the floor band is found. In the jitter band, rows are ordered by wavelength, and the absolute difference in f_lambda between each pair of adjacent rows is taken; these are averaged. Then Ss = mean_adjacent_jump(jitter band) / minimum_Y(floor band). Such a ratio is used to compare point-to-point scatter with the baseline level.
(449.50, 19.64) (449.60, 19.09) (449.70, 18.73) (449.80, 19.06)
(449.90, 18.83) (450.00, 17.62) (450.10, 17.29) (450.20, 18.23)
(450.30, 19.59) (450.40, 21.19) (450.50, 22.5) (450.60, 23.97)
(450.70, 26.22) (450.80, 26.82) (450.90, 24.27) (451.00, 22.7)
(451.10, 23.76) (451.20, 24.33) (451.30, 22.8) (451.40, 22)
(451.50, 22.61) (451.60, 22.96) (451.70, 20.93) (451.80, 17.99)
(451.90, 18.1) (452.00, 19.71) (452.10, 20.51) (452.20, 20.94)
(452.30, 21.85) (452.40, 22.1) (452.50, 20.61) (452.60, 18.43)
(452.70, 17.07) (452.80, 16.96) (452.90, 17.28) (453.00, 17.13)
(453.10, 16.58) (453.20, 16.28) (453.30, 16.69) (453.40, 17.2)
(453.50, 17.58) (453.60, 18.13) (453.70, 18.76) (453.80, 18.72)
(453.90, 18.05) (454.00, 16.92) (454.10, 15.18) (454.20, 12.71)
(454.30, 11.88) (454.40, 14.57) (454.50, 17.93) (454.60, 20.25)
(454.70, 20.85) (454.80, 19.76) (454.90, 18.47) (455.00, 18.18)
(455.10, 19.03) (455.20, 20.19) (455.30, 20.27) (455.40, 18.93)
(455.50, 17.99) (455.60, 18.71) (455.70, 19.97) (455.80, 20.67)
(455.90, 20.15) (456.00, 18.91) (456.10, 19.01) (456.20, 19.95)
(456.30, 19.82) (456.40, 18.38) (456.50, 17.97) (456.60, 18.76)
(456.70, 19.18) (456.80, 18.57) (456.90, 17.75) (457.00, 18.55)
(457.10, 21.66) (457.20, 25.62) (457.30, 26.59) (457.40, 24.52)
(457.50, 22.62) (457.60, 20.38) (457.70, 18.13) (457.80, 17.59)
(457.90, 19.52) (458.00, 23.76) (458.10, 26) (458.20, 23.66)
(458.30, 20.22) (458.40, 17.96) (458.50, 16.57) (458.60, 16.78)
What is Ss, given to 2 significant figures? 0.098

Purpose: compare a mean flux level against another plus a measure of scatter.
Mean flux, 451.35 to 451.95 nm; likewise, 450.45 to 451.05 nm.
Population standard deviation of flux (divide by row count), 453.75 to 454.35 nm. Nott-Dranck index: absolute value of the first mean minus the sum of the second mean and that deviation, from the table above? 6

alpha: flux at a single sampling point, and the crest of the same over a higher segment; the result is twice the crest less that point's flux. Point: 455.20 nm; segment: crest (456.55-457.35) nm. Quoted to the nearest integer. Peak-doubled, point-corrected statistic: 33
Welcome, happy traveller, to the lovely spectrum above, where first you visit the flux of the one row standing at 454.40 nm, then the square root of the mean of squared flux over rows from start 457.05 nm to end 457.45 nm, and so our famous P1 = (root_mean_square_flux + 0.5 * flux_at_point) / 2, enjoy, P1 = 16.0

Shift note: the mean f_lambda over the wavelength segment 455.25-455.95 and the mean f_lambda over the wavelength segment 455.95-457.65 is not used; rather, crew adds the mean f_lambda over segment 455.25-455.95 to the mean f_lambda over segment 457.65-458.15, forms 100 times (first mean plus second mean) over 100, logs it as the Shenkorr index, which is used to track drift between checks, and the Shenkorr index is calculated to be 41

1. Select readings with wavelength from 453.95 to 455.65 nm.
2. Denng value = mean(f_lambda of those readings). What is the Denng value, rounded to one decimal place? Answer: 17.8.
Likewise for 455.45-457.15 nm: 19.2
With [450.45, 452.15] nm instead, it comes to 22.5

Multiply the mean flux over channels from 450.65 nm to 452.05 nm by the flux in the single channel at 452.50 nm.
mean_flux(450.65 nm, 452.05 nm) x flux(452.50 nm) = 464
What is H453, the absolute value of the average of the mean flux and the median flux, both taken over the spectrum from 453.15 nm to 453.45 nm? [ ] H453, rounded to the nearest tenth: 16.7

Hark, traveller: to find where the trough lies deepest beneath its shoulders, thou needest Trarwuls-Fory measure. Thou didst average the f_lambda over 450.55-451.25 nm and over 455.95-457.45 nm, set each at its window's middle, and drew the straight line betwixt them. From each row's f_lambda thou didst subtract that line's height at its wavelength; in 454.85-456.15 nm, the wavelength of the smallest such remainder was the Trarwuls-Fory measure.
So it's 455.00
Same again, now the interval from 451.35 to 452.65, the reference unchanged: 451.80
